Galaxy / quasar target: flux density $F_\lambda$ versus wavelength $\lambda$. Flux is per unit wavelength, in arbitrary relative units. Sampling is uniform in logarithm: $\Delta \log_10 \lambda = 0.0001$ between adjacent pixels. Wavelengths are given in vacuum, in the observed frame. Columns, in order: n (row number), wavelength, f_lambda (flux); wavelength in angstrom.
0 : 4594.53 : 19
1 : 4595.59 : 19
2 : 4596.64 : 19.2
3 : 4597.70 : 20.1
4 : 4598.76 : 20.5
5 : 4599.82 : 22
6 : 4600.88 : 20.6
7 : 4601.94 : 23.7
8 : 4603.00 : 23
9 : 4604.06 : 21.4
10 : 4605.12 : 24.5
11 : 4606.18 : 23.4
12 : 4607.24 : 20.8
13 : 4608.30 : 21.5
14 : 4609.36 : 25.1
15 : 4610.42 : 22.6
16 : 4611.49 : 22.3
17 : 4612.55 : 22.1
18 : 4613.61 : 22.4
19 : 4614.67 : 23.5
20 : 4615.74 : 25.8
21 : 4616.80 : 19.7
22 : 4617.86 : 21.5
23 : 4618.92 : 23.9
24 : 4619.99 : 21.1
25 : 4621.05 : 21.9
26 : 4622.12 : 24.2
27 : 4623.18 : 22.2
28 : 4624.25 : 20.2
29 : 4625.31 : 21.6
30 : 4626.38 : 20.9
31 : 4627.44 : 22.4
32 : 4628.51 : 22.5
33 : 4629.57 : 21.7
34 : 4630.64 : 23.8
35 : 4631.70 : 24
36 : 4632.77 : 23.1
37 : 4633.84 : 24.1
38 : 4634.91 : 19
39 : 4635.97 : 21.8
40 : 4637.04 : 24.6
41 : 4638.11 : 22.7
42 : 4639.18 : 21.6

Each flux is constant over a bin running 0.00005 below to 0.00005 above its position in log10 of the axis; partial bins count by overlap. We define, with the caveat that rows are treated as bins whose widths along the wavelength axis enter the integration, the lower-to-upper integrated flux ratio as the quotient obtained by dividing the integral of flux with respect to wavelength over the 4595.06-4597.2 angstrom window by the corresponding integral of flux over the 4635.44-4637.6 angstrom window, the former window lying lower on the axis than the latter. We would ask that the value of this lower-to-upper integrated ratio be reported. 0.82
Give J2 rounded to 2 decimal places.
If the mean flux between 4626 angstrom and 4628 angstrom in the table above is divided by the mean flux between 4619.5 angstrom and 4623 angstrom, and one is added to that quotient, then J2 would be 1.97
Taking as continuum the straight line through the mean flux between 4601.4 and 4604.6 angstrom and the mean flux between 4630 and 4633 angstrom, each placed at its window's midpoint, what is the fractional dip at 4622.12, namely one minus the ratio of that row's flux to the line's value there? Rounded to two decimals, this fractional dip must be -0.04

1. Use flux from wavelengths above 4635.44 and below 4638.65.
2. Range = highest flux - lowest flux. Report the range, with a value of 2.8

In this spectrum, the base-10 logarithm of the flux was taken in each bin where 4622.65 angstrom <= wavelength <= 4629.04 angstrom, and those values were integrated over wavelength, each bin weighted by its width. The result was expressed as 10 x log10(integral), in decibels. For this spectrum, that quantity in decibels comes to 9.3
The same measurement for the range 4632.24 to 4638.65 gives 9.4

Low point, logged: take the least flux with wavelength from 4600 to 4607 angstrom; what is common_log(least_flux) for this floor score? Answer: 1.31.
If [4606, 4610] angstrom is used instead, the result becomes 1.32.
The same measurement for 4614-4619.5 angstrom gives 1.29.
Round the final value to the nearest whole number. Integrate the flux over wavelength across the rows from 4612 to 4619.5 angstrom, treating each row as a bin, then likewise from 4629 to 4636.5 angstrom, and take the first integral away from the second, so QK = -1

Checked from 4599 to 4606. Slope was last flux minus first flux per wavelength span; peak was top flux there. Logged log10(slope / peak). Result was -1.7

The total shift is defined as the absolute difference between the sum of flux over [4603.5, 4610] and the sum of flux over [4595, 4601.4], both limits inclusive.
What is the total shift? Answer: 15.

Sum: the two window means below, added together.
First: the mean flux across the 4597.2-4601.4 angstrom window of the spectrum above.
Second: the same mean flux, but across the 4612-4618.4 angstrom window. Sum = 43.3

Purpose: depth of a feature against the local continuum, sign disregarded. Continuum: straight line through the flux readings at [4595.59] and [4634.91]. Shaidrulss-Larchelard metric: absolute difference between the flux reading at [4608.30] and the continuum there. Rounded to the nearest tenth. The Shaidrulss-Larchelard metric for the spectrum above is 2.5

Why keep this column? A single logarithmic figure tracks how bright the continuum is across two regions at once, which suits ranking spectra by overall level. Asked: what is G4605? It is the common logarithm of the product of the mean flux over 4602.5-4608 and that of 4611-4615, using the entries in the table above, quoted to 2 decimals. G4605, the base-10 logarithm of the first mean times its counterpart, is 2.71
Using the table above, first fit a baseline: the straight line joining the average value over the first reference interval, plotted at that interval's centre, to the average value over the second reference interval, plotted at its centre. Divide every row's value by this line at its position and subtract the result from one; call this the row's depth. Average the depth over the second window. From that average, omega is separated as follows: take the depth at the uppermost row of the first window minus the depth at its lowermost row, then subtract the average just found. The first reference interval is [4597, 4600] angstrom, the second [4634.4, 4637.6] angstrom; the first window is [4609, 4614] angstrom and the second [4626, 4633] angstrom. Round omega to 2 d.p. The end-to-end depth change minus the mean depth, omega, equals 0.18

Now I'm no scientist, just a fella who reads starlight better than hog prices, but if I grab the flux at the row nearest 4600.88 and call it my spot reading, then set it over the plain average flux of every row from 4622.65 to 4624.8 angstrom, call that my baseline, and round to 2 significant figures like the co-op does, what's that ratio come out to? 0.97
